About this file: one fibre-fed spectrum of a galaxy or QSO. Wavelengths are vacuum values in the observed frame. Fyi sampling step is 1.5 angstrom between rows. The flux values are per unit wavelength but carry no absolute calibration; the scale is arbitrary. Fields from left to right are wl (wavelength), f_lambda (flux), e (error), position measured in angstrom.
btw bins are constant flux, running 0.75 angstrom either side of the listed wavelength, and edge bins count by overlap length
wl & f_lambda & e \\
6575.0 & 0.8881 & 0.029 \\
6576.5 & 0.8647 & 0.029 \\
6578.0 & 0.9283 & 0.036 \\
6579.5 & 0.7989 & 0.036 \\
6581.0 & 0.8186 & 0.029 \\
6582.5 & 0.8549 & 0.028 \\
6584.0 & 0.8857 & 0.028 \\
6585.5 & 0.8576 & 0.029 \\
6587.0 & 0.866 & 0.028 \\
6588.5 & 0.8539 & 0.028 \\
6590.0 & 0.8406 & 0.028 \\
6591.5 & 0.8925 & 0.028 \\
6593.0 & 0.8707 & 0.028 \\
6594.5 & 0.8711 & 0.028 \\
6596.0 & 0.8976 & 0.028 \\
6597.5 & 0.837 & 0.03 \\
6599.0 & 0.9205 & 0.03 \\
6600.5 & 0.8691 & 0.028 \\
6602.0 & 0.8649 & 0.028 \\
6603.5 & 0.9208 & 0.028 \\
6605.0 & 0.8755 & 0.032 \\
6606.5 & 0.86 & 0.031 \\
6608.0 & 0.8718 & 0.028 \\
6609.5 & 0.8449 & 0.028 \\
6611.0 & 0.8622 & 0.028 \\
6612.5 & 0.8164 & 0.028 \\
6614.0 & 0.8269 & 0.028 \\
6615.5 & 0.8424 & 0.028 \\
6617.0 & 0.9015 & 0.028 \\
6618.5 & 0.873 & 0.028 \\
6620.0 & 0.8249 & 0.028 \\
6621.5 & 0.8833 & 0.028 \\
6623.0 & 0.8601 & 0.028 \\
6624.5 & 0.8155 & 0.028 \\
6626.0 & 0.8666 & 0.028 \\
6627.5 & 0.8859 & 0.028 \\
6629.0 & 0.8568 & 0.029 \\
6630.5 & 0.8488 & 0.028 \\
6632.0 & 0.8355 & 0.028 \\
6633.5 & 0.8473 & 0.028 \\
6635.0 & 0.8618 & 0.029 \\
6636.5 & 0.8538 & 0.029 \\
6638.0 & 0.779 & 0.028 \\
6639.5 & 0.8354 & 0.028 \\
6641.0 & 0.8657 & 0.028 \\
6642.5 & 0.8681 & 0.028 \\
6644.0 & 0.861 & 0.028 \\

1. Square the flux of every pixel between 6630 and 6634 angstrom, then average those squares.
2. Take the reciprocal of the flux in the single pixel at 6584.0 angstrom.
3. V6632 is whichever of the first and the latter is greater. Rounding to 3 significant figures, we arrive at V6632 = 1.13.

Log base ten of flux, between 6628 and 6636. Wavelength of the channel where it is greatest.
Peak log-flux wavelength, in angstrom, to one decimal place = 6635.0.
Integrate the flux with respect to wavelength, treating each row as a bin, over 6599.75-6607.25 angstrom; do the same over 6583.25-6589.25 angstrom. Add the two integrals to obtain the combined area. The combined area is 11.8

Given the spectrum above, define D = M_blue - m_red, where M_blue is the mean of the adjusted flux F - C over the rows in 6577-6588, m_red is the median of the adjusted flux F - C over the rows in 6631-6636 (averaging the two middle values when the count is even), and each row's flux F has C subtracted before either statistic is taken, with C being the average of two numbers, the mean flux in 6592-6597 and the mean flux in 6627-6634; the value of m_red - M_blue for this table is -0.011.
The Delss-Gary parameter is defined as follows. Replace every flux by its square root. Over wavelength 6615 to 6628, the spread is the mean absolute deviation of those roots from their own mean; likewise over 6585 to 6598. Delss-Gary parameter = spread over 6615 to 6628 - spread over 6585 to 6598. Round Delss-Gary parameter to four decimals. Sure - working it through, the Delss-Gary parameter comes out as 0.0038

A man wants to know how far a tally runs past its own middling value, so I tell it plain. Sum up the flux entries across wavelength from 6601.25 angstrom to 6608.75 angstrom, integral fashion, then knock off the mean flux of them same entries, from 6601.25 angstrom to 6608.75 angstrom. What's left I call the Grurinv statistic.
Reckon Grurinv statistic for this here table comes 5.7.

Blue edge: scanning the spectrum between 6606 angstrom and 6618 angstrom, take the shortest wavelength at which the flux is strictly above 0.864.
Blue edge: 6608.0 angstrom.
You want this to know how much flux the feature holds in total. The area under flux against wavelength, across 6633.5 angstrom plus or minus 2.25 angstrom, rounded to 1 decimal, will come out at 3.8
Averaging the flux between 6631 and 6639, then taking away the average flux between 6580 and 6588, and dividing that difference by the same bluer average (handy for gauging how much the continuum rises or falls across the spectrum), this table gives -0.02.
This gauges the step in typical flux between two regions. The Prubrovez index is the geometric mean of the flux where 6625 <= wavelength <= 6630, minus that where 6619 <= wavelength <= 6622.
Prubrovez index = 0.016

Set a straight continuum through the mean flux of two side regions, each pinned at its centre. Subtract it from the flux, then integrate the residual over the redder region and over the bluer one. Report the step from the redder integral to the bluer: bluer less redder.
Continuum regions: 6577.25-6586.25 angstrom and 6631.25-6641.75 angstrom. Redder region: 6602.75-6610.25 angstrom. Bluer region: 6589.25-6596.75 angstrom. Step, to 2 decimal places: -0.03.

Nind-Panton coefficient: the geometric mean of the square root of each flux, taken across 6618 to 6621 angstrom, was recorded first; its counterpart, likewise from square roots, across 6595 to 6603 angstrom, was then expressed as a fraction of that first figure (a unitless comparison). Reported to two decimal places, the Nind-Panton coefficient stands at 1.02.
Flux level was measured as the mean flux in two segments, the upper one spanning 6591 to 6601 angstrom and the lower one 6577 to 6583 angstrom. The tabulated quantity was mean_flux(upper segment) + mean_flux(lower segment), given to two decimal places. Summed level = 1.73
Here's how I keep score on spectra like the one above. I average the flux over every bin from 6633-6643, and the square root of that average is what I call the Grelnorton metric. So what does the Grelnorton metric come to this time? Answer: 0.919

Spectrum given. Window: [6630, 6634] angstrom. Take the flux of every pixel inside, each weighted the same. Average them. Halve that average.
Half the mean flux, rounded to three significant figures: 0.422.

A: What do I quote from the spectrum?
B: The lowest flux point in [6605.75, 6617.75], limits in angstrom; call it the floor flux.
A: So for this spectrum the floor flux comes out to 0.8164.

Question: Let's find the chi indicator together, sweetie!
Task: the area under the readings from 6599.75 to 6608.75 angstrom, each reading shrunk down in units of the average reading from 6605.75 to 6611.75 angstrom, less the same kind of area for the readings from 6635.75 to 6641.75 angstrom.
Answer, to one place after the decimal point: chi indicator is 3.4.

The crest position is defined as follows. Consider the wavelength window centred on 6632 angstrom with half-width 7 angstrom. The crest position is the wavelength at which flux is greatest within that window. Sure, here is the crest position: 6627.5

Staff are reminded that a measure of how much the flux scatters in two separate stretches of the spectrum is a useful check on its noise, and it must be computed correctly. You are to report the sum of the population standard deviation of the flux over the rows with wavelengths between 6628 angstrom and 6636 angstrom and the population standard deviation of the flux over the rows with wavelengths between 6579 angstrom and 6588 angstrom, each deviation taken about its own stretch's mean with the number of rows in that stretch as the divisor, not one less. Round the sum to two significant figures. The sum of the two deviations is 0.038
